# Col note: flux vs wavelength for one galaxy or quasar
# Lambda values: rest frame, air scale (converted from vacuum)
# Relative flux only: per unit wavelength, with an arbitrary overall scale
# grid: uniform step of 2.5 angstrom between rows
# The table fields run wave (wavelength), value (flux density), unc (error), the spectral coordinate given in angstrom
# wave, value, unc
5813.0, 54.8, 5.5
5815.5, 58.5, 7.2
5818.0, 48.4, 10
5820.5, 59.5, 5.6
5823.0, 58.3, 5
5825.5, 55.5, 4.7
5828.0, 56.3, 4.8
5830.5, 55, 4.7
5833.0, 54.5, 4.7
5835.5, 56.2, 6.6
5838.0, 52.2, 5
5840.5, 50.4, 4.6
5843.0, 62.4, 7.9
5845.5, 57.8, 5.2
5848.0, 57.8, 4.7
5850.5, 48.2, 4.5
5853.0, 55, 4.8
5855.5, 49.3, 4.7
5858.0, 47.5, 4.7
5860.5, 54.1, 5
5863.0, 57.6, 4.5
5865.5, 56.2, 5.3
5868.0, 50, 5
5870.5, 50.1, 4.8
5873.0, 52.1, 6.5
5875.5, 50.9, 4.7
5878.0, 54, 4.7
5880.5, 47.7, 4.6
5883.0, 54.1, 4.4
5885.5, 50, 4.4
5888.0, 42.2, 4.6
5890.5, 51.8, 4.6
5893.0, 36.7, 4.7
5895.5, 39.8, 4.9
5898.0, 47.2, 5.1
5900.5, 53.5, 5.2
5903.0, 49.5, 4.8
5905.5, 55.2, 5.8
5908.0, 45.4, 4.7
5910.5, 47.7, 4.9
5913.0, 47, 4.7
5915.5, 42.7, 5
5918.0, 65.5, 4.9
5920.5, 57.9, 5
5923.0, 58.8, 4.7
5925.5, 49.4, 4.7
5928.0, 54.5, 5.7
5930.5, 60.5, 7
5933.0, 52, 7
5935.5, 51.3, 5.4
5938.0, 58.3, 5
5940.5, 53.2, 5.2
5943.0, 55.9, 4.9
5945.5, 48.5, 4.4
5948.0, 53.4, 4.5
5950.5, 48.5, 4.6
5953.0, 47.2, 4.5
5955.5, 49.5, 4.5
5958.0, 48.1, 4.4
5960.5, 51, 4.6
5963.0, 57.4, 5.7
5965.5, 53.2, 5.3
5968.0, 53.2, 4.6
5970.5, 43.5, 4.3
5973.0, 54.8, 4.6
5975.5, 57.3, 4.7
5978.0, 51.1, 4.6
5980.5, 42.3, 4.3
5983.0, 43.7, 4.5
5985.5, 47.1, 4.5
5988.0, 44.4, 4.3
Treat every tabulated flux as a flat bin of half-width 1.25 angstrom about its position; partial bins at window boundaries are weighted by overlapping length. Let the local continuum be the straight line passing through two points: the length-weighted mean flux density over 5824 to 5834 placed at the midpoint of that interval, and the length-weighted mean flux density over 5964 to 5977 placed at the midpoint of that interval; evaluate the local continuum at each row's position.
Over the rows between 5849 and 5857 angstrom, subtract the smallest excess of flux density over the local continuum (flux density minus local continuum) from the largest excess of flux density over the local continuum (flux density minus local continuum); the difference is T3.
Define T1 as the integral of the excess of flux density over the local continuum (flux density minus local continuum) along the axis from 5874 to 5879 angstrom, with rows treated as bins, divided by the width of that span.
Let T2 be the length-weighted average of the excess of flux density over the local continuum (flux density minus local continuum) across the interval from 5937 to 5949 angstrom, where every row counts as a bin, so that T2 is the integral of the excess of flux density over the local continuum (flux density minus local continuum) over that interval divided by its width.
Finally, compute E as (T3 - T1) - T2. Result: 8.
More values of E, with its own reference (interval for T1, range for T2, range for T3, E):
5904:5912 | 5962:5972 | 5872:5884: 12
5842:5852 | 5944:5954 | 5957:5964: 11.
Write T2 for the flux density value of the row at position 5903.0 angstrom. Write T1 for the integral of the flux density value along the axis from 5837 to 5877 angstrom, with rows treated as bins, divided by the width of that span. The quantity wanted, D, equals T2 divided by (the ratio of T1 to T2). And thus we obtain 46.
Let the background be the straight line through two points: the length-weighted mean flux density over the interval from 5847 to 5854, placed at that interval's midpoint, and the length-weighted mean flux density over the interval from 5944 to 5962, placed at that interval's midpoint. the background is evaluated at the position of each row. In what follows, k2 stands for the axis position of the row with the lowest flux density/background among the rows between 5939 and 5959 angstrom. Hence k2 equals 5953.0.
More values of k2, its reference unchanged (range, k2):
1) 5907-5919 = 5915.5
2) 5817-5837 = 5818.0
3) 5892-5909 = 5893.0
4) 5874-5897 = 5893.0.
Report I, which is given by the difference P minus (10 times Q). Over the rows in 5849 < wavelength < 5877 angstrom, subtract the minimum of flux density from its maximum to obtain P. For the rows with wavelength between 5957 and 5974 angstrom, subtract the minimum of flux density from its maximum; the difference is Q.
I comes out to -129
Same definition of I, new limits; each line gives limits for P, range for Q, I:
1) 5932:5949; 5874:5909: -175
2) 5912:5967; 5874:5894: -151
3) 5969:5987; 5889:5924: -273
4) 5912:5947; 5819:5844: -97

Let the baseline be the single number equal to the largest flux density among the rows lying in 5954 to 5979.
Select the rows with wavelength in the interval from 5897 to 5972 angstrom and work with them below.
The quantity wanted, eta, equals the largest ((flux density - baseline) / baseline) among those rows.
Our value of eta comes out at 0.14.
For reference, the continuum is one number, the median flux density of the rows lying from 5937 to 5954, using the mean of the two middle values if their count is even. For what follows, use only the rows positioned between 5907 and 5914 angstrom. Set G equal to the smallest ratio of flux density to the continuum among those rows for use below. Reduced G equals 0.85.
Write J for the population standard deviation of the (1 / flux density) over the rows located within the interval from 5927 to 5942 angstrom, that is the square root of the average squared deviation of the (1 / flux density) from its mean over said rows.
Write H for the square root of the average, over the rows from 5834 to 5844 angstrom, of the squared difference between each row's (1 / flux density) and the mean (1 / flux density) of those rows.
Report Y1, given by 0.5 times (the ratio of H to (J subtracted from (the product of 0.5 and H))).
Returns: -2.1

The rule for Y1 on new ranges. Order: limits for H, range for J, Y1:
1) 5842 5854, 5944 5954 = -5.5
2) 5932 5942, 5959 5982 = -0.3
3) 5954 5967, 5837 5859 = -0.5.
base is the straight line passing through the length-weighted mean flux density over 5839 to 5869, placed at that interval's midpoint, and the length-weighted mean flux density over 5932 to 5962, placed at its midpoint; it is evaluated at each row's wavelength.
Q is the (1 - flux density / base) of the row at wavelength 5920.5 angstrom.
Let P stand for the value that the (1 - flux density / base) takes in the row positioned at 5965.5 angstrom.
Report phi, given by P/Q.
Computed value 0.4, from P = -0.044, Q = -0.11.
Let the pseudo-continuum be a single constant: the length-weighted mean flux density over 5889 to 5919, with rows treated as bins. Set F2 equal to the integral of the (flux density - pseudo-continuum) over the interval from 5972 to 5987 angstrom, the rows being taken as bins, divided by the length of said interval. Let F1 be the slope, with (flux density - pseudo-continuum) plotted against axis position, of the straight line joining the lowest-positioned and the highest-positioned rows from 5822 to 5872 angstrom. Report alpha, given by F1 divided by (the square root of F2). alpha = -0.18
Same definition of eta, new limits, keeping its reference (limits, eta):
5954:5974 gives 0.00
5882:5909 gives -0.04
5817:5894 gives 0.09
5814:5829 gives 0.04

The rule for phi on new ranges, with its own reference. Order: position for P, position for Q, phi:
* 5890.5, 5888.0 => 0.1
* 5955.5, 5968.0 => -0.8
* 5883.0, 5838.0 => -0.5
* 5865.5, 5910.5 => -0.5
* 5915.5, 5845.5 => -2.7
